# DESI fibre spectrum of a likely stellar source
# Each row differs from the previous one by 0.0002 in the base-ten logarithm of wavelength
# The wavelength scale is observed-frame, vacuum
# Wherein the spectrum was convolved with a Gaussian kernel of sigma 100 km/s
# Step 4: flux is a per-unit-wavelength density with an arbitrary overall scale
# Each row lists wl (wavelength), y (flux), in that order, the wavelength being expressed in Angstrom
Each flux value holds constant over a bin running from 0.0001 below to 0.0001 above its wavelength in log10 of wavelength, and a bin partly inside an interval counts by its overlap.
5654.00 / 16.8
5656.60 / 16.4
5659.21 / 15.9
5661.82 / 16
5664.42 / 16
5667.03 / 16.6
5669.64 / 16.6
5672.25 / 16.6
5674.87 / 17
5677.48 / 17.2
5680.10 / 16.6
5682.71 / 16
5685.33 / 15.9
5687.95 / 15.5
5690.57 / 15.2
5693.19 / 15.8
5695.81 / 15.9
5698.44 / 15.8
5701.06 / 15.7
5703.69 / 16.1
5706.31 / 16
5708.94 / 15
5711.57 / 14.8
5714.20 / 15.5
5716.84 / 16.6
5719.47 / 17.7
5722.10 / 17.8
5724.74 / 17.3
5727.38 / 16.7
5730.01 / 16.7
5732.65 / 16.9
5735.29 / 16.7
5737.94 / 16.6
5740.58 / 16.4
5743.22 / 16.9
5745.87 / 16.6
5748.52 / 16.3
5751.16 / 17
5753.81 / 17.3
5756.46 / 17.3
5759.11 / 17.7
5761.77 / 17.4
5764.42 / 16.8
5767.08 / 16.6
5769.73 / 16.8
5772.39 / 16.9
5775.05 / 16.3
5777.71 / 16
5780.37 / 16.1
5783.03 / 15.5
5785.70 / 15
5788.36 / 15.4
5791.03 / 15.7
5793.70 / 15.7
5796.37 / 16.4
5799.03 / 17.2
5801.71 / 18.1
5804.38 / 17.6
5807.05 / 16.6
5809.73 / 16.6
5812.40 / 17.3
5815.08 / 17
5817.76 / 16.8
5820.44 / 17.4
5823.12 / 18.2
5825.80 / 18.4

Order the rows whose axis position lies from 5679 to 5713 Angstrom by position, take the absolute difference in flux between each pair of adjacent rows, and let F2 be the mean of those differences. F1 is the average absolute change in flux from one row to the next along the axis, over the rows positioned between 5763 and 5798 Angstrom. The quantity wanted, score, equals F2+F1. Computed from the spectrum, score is 0.67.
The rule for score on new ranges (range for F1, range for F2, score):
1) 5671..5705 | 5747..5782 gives 0.64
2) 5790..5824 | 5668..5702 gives 0.83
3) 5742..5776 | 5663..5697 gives 0.66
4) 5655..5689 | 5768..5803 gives 0.73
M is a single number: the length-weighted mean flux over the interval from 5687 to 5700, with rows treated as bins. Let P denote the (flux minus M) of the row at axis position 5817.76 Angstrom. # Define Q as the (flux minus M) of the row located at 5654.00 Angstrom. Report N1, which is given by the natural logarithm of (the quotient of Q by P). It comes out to 0.0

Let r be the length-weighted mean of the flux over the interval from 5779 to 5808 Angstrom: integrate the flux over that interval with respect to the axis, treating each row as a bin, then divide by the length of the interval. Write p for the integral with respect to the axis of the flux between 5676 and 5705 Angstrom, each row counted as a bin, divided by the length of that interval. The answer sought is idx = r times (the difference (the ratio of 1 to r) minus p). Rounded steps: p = 16.0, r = 16.3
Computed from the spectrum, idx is -259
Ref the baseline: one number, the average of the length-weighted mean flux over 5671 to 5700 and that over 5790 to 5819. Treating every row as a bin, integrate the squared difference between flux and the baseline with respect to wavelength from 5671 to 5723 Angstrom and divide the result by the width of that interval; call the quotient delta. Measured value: 0.77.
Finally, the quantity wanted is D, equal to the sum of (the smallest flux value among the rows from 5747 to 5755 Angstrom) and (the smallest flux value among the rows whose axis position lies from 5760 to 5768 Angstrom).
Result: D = 32.9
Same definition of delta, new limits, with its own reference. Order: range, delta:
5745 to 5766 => 0.52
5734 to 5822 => 0.52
